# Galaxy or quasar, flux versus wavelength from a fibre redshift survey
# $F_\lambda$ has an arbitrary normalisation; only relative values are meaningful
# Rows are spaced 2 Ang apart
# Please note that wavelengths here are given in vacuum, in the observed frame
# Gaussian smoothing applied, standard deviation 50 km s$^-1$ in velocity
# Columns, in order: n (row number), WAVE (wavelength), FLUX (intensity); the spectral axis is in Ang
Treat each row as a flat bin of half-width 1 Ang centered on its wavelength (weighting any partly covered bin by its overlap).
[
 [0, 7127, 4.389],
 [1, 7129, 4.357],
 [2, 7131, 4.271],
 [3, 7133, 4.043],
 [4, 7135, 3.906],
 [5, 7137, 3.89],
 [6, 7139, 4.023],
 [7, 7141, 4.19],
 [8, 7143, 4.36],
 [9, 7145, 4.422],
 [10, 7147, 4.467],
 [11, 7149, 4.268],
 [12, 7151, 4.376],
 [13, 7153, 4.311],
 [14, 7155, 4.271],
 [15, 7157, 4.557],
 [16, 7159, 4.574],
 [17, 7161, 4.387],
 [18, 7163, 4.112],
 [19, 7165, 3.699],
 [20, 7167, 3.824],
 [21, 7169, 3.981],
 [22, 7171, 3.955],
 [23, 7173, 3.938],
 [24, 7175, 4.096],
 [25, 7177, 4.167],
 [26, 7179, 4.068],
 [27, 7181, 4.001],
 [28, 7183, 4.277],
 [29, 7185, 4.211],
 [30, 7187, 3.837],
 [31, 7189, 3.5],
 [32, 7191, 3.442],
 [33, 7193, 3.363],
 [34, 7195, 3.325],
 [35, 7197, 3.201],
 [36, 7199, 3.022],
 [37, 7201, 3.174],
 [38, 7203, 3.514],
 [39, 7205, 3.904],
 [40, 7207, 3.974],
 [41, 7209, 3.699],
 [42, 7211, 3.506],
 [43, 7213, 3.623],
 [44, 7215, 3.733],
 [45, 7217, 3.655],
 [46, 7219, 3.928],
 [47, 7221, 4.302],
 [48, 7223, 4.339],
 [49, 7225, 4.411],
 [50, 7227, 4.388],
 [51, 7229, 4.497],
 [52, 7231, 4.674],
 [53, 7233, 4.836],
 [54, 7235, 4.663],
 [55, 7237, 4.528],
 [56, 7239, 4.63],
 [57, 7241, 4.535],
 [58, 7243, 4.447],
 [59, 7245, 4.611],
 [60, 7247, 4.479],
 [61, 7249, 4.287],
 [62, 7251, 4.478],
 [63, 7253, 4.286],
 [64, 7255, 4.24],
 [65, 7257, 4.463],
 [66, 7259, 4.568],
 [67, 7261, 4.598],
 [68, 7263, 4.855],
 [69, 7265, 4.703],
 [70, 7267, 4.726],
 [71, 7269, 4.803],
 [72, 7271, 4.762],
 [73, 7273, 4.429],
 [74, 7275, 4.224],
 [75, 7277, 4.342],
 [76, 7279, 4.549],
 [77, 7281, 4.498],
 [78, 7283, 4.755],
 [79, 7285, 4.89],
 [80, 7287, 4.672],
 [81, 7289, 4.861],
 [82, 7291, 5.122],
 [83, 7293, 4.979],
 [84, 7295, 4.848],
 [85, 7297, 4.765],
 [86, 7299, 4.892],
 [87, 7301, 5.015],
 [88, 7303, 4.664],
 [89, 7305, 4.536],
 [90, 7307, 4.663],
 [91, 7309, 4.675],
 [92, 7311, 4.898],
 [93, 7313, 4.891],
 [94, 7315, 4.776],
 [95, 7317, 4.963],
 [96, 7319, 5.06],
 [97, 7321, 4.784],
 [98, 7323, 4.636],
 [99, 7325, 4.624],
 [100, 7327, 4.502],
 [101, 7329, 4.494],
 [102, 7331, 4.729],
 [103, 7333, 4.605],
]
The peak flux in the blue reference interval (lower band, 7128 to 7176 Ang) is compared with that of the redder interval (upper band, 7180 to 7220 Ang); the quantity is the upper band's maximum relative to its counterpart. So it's 0.94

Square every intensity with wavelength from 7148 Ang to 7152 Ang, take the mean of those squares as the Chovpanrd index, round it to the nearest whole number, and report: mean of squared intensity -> 19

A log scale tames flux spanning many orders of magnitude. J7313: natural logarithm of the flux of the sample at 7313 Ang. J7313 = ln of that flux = 1.59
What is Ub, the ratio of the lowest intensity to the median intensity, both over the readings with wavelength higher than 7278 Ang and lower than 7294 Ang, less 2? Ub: -1.06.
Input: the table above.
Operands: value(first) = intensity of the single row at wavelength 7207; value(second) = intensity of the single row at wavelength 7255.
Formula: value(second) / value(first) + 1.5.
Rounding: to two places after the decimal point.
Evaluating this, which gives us 2.57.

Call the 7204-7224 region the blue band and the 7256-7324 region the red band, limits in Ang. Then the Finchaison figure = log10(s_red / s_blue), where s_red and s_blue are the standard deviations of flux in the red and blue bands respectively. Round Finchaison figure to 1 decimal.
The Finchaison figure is -0.1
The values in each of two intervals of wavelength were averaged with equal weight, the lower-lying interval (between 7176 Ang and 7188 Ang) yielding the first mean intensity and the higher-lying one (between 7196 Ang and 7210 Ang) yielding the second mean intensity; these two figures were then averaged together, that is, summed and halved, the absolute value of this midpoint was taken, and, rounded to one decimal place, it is 3.8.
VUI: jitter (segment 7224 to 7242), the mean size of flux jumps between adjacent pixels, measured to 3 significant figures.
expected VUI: 0.122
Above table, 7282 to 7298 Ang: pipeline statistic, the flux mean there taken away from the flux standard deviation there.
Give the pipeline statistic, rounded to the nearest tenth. -4.7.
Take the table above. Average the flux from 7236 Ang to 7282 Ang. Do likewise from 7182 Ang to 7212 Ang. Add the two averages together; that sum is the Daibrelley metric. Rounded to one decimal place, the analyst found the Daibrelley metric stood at 8.1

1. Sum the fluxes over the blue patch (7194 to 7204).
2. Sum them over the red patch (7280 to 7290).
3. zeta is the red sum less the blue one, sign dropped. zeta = 7.4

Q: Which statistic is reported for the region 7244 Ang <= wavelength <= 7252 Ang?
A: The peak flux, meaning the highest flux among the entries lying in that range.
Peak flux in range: 4.611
